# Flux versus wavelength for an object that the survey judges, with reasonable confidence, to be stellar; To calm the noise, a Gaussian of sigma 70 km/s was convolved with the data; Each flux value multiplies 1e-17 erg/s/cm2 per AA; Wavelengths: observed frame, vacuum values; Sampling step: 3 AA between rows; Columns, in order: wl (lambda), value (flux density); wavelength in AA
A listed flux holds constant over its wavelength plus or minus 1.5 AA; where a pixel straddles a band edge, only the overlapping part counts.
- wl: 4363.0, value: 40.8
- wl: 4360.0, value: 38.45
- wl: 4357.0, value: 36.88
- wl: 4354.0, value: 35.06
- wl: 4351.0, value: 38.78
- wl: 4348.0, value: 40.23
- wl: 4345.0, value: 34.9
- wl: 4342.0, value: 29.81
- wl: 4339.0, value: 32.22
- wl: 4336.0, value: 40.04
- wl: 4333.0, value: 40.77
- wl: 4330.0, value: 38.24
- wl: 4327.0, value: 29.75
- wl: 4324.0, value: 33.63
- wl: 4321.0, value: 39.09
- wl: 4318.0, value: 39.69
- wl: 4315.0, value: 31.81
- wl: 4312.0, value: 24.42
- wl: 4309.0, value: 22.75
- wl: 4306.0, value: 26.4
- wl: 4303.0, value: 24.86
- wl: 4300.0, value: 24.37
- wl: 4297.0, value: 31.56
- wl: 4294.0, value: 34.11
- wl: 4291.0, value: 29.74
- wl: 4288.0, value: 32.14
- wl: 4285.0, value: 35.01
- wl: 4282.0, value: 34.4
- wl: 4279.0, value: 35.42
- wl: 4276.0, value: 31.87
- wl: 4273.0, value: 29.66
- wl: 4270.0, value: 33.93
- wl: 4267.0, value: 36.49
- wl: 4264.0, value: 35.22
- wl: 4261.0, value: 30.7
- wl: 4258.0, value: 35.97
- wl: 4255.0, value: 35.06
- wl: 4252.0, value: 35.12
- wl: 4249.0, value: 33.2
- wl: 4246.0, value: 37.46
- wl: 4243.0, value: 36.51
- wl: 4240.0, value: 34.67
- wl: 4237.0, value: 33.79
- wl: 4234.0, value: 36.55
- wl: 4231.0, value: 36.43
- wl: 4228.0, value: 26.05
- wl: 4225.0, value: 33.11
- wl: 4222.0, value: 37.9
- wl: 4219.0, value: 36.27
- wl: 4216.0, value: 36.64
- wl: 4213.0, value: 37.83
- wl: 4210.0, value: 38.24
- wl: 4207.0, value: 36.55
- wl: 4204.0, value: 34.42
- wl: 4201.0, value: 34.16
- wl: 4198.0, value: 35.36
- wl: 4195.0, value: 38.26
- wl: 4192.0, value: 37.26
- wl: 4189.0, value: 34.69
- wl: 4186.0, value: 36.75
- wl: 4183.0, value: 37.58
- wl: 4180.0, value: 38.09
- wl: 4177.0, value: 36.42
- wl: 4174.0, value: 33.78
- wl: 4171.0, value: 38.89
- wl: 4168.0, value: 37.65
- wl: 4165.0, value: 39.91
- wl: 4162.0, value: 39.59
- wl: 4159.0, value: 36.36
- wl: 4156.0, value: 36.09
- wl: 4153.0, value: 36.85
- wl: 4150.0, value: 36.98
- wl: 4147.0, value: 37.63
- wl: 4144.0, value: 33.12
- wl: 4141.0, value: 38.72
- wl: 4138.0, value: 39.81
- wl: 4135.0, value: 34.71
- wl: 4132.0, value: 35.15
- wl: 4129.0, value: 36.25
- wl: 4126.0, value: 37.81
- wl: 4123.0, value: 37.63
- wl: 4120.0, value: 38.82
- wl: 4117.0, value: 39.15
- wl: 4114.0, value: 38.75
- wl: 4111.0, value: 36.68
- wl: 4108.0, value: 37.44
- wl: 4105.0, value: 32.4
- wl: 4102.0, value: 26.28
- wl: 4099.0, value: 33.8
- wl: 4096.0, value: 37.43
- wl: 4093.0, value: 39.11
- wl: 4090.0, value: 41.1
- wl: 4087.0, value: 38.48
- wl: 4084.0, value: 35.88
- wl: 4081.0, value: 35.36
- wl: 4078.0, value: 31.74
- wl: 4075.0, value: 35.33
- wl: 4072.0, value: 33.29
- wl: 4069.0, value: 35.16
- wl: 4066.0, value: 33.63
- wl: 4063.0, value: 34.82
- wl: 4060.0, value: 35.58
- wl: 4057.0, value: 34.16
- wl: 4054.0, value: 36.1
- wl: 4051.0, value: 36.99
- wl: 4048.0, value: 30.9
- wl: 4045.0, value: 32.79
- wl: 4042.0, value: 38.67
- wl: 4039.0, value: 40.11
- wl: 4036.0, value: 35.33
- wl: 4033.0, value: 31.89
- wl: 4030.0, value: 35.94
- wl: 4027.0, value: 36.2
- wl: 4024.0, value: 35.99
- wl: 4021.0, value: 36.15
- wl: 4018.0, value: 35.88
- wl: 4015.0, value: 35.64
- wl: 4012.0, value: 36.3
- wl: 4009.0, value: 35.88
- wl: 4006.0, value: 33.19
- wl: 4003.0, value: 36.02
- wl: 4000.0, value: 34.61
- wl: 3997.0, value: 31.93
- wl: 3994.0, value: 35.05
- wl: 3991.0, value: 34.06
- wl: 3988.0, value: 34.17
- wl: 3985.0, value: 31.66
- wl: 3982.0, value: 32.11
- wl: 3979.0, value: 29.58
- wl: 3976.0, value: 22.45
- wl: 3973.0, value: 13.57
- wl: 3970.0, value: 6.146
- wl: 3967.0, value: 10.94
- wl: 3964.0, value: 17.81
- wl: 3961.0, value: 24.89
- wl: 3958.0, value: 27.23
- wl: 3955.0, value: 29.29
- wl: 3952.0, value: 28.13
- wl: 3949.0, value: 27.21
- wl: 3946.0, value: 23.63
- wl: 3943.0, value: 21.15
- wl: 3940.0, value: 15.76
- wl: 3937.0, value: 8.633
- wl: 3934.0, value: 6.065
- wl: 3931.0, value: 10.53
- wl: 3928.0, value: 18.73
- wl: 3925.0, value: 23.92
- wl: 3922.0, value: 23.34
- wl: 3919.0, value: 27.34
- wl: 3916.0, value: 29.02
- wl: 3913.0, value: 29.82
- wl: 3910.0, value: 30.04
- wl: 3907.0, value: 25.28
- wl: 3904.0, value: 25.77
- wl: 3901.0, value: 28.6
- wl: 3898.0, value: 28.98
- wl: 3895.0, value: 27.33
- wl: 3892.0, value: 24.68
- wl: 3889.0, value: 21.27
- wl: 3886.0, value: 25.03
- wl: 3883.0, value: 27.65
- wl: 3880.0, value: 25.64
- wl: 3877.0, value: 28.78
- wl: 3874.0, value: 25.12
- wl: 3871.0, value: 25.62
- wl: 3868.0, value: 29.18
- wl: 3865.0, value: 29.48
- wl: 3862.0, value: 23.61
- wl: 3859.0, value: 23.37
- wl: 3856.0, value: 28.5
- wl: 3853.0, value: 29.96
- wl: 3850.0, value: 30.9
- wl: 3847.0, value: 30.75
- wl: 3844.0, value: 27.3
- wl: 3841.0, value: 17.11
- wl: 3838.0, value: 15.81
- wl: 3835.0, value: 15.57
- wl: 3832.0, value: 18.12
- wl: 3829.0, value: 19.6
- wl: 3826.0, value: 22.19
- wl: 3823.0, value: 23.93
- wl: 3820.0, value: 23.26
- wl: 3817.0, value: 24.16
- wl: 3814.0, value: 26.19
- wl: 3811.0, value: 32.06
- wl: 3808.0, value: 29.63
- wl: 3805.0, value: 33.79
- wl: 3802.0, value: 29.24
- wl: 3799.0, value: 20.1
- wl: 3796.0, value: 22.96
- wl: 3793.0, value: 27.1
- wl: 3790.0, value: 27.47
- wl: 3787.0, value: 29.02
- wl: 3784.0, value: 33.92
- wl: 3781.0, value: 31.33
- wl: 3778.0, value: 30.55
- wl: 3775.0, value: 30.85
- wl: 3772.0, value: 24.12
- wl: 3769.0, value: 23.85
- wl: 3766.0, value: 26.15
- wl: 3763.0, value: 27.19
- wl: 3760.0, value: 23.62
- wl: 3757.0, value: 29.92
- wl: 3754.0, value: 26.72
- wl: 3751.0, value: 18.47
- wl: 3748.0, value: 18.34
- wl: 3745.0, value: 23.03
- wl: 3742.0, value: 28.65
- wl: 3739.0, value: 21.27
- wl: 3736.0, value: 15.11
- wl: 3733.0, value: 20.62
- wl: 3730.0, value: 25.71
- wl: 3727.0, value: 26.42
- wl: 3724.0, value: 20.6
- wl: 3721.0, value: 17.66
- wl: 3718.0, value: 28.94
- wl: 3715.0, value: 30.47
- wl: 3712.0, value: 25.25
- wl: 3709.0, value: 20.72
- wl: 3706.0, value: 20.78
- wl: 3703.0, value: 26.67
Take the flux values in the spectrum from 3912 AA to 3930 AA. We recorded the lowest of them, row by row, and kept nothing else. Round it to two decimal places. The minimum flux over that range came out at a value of 18.73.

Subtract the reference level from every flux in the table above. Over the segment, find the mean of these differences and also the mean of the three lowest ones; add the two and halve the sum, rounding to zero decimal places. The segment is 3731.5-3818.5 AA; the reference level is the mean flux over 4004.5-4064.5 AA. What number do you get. -14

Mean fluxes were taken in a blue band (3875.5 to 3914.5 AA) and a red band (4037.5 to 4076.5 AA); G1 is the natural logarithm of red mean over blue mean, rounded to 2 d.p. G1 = 0.27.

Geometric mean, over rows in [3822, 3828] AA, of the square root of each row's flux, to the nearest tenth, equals 4.8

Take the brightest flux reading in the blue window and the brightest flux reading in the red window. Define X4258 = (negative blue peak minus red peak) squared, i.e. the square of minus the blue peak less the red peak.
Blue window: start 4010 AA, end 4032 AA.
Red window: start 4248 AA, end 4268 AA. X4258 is 5298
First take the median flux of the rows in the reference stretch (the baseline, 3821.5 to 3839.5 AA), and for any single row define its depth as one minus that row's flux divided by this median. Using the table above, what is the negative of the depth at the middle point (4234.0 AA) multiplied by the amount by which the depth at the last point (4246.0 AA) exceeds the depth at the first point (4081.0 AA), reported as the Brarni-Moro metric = -0.10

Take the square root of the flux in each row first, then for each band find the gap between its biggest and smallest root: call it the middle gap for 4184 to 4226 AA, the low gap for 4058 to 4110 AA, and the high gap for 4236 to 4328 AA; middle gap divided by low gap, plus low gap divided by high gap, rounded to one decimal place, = 1.2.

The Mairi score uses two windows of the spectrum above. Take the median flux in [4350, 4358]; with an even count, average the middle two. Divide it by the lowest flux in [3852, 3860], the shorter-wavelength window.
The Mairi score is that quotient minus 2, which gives -0.42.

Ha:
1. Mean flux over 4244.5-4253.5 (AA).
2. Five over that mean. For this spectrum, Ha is 0.142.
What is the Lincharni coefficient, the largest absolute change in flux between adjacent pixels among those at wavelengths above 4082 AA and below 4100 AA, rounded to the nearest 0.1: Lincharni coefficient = 3.6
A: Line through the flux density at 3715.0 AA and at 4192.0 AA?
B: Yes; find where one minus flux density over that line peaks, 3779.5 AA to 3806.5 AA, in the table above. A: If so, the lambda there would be 3799.0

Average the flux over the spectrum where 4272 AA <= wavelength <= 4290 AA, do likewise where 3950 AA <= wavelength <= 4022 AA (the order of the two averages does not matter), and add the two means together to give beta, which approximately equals 62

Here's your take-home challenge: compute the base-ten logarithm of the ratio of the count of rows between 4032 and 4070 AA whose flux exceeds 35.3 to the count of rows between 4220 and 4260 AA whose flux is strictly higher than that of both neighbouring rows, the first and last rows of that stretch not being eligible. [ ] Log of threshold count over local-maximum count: 0.30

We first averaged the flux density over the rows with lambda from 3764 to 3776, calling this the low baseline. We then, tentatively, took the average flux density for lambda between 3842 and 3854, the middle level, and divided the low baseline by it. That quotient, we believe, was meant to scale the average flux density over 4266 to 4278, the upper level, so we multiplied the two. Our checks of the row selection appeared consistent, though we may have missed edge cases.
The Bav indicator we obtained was 29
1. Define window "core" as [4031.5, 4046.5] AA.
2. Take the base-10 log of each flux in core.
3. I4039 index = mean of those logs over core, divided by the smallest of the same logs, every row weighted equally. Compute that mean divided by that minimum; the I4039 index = 1.03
